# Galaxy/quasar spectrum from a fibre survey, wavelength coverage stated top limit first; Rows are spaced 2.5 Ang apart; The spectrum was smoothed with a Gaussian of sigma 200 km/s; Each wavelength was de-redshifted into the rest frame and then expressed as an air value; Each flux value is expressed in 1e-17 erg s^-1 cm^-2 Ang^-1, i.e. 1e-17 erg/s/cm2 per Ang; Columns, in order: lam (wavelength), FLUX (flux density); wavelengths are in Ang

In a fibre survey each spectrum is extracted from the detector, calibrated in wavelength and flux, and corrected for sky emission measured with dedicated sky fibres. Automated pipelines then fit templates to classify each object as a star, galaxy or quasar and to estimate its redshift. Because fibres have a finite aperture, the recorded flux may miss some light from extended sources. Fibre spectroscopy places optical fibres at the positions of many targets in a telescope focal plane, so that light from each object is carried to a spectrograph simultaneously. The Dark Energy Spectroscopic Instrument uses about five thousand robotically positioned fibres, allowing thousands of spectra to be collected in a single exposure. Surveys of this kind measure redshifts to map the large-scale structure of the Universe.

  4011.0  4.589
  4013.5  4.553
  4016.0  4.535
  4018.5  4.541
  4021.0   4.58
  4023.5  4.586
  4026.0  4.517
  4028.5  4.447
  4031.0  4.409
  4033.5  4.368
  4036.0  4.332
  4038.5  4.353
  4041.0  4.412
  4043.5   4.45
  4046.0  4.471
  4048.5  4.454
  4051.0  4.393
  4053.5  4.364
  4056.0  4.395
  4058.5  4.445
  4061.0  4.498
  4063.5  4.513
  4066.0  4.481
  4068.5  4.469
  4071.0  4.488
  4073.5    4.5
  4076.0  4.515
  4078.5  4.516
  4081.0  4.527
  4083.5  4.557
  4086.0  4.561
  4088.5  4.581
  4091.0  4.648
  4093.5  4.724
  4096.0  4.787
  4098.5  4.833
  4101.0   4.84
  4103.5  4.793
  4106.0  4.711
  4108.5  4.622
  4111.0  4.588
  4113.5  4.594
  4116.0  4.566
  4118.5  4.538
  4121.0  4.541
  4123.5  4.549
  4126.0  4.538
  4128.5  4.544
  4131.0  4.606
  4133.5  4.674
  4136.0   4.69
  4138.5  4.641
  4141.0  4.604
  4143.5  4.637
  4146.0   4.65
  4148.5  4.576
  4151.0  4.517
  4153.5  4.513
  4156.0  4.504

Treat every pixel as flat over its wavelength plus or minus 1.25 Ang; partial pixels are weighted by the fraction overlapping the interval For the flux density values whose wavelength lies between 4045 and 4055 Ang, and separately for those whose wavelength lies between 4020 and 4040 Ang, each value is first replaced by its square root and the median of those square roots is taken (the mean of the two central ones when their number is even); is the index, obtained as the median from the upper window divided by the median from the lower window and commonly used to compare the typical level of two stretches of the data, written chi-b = 1.00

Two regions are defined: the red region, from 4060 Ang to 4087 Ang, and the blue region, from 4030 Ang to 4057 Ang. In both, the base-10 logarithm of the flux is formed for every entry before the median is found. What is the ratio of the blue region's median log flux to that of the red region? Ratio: 0.982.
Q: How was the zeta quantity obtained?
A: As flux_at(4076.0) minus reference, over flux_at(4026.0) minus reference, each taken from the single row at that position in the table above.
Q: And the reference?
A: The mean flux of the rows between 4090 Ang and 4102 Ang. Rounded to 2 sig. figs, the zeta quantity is 1.0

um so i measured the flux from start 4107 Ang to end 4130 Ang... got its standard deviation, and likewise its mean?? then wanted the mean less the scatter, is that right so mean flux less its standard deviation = 4.54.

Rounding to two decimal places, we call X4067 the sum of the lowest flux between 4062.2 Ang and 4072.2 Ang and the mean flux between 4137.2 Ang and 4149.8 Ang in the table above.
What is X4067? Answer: 9.09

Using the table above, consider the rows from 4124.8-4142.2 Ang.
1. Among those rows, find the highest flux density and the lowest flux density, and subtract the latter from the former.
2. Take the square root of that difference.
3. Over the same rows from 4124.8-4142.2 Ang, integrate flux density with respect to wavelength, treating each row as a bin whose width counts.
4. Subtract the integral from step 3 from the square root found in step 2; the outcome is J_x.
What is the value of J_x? -80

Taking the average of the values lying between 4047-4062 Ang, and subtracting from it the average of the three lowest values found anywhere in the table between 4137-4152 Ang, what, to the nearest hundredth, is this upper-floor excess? -0.14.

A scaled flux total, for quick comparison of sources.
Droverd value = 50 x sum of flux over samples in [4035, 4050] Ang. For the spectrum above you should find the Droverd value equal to 1324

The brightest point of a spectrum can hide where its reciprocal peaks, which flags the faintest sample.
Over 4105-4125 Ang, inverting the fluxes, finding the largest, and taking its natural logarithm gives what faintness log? -1.512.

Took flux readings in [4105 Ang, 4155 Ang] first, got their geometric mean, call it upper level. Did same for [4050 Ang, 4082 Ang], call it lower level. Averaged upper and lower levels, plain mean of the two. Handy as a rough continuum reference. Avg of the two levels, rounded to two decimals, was 4.53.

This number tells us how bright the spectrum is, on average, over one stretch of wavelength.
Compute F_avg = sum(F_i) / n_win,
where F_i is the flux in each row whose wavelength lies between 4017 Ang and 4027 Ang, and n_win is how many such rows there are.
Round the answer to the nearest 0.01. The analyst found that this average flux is 4.56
